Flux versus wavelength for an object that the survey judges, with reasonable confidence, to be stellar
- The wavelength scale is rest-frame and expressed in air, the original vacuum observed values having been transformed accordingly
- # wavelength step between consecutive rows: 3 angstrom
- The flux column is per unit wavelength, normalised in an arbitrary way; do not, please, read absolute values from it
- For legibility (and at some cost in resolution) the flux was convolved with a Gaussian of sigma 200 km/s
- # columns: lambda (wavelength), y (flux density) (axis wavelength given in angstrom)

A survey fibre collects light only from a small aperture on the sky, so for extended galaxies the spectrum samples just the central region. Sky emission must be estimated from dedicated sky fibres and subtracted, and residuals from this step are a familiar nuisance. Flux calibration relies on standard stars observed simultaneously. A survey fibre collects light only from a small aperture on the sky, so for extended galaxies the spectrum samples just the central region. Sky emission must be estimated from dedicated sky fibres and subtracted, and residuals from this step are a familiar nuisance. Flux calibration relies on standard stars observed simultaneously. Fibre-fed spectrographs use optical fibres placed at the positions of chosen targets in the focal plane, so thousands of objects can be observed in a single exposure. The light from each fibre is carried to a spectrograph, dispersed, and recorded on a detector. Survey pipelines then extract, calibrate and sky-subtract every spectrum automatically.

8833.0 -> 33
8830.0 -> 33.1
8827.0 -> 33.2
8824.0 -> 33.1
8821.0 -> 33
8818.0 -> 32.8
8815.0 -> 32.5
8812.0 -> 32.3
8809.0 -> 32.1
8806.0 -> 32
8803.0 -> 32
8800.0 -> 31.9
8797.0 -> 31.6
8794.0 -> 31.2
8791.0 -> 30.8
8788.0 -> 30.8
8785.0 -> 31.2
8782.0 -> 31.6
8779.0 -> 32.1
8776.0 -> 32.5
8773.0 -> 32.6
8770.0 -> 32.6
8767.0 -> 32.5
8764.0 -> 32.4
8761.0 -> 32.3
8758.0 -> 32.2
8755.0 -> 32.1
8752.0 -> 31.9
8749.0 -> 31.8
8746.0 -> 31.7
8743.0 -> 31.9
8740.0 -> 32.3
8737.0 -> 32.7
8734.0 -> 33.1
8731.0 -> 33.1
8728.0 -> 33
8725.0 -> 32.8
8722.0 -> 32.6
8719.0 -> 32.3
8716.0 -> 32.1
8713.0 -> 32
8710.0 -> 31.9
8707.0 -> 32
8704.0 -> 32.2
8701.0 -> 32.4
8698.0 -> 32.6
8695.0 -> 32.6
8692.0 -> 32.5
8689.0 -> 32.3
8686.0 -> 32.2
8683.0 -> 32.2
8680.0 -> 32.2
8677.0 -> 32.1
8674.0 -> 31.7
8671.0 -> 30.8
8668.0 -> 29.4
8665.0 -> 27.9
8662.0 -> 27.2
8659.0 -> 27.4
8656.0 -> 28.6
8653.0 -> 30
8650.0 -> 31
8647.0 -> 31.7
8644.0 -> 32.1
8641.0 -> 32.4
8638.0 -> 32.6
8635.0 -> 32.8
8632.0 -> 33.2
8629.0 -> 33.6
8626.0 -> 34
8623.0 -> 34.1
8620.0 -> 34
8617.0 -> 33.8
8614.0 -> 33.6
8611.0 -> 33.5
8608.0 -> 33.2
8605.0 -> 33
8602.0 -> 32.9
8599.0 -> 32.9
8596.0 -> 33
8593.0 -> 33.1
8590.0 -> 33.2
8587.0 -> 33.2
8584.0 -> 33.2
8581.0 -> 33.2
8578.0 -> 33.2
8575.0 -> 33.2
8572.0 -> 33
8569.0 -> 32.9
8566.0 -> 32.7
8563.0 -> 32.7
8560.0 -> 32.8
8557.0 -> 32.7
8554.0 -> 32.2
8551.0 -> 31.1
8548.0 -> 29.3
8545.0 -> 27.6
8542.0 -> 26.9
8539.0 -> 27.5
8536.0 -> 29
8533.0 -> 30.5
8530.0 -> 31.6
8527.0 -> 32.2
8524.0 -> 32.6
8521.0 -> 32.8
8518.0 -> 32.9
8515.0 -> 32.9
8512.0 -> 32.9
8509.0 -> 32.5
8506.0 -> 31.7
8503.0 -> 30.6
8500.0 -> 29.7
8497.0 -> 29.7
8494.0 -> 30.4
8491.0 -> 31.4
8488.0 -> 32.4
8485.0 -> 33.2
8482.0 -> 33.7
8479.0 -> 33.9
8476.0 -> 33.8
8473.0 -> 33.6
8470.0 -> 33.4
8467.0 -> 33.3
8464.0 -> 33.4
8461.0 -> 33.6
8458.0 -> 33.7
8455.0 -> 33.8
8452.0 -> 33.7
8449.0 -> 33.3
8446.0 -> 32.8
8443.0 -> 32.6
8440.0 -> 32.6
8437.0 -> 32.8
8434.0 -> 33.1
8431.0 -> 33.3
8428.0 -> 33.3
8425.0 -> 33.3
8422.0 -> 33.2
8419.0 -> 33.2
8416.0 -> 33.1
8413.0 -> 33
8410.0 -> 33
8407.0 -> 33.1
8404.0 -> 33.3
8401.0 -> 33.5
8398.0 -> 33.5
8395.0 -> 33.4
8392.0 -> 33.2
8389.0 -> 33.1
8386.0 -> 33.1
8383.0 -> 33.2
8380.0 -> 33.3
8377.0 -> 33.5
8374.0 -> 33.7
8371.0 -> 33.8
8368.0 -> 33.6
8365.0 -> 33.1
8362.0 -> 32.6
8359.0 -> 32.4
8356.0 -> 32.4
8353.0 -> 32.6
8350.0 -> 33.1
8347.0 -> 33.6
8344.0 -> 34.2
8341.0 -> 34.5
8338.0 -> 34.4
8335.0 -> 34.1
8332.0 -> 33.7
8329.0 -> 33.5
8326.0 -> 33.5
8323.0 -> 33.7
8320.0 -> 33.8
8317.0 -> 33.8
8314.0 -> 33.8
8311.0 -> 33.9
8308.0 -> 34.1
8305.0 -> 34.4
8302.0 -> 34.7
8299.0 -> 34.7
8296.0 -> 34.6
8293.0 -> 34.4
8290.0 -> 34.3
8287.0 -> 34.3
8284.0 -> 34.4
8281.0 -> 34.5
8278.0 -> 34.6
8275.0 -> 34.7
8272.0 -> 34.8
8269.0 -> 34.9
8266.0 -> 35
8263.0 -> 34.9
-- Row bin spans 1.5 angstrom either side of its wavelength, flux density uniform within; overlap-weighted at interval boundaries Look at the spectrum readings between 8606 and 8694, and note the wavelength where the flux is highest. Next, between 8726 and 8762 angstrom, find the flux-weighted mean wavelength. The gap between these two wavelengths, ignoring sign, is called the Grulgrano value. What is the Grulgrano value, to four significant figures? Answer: 121.4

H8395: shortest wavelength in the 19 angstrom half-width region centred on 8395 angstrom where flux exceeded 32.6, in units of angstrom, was 8377.0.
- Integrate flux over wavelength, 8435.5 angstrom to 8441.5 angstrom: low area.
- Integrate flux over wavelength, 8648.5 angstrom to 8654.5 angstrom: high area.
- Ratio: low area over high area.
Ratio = 1.07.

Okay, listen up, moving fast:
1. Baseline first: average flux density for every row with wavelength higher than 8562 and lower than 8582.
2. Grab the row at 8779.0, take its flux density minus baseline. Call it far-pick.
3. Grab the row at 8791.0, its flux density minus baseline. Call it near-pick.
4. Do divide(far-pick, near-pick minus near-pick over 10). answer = 0.5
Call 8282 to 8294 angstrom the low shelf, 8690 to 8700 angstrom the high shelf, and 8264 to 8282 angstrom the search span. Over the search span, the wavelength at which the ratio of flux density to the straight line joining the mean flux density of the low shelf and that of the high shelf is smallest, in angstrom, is 8281.0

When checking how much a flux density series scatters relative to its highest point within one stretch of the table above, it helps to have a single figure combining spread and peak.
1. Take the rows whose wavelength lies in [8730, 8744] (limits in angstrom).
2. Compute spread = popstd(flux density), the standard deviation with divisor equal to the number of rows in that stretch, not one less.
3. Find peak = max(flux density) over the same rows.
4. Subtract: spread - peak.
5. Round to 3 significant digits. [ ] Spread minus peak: -32.6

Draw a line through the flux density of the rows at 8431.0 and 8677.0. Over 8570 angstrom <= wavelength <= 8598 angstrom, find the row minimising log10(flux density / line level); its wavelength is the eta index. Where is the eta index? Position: 8572.0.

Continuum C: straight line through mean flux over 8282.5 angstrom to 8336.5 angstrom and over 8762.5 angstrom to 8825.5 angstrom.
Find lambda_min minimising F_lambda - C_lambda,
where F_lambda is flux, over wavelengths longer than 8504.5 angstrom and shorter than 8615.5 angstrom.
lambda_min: 8542.0 angstrom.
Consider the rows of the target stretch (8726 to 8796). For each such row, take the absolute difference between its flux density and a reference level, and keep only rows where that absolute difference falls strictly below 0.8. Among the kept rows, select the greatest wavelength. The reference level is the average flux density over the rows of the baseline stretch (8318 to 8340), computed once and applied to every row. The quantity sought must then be 8734.0 angstrom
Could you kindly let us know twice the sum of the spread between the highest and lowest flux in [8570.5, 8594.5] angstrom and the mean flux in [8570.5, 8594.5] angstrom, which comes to 66.7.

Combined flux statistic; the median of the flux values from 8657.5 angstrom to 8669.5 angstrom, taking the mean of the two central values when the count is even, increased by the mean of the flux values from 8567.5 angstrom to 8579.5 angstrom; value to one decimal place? 60.7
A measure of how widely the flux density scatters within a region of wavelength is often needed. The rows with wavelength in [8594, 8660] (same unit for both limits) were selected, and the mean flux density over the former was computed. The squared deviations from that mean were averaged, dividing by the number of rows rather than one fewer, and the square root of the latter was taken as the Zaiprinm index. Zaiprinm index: 1.7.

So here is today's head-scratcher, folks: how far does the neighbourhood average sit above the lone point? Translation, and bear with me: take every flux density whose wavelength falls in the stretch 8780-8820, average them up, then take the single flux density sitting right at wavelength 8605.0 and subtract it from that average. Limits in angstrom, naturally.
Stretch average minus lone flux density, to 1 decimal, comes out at -1.2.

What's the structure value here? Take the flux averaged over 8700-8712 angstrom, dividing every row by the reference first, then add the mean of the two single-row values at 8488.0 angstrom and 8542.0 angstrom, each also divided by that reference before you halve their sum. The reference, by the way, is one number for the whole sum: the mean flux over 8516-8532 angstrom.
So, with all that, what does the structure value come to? 1.91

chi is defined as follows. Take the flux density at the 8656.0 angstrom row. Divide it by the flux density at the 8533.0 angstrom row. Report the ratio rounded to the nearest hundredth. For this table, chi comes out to 0.94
